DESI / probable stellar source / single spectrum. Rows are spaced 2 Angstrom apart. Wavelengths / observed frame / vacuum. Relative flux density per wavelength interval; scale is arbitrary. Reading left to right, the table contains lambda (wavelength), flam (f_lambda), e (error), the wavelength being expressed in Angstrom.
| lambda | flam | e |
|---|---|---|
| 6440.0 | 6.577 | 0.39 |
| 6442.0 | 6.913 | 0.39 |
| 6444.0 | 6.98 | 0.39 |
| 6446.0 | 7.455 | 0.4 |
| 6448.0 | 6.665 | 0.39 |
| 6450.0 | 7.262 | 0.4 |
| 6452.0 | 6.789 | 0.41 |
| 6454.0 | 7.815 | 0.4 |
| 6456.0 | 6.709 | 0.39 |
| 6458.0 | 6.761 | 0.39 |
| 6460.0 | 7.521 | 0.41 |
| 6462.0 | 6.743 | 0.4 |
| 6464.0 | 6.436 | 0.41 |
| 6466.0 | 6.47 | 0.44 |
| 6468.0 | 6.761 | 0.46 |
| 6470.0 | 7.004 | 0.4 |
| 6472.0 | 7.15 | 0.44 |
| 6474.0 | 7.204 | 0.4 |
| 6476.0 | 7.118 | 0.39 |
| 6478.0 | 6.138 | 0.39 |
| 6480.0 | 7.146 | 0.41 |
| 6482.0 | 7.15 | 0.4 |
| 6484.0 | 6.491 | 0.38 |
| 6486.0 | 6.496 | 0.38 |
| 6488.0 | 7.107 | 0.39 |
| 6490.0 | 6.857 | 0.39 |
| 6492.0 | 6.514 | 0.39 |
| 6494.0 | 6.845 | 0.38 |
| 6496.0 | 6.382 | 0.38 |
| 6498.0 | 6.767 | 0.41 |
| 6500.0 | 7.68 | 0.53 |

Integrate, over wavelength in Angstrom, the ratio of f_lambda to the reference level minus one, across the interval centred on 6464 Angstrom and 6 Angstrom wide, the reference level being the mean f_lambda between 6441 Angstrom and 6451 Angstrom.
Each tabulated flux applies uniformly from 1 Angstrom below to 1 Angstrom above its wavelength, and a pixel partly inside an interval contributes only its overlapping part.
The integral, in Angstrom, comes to -0.4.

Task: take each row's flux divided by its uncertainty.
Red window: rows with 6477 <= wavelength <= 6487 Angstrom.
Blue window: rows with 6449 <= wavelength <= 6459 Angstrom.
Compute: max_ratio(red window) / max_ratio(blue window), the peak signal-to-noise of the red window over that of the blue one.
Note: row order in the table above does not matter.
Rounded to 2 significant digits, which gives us 0.91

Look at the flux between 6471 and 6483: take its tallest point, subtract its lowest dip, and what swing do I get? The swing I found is 1.07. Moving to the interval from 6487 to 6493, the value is 0.59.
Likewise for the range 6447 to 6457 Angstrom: 1.15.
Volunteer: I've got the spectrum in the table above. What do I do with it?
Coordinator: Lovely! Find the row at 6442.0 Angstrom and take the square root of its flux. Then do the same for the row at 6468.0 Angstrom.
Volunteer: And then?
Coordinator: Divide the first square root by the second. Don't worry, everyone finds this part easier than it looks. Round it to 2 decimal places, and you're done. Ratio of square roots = 1.01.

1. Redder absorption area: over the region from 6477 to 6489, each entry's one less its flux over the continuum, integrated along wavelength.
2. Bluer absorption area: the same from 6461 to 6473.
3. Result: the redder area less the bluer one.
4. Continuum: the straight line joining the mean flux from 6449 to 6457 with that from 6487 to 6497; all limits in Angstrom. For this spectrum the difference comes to -0.27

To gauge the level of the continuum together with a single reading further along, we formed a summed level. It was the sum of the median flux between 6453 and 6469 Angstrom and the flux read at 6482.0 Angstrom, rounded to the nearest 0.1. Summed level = 13.9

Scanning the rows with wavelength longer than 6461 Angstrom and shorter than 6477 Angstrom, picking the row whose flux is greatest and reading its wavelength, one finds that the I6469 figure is 6474.0 Angstrom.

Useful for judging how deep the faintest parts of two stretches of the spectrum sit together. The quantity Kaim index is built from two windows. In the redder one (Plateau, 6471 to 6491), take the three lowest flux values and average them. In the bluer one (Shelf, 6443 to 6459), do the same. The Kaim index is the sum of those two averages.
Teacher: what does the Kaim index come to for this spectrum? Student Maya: 13.1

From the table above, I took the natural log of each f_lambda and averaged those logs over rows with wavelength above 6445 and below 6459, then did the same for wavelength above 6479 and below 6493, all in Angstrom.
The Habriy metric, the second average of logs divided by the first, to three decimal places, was 0.983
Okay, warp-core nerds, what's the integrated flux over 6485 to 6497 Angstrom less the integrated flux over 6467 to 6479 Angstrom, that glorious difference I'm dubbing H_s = -2.3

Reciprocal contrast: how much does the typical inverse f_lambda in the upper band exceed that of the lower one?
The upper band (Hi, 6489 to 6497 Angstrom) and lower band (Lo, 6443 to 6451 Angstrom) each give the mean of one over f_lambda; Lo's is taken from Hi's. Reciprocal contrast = 0.009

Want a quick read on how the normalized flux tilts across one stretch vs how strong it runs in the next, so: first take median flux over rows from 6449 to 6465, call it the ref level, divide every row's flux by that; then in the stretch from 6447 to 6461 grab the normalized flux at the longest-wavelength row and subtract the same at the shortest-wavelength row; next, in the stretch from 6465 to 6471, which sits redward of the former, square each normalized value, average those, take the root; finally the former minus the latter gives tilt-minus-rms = -0.87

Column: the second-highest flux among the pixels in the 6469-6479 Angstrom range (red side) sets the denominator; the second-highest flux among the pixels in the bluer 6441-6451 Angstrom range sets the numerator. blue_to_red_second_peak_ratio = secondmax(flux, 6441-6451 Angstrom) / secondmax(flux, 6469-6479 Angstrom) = 1.02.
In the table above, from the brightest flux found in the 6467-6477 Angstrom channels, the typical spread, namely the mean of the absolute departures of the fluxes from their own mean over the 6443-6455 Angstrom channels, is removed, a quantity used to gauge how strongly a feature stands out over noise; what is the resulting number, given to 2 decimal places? 6.85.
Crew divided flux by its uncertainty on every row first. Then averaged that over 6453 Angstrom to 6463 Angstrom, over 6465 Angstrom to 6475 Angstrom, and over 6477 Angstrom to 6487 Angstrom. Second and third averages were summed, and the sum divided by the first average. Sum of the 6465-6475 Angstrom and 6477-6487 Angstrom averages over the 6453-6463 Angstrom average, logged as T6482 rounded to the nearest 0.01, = 1.86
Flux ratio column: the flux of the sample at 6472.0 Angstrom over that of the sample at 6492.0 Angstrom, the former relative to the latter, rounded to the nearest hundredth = 1.10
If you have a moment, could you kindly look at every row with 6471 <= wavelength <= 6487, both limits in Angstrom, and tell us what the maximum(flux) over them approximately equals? 7.204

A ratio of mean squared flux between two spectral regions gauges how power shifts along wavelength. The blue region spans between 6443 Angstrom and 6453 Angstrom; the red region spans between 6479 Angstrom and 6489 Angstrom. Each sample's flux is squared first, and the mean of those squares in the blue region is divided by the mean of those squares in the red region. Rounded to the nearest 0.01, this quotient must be 1.04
